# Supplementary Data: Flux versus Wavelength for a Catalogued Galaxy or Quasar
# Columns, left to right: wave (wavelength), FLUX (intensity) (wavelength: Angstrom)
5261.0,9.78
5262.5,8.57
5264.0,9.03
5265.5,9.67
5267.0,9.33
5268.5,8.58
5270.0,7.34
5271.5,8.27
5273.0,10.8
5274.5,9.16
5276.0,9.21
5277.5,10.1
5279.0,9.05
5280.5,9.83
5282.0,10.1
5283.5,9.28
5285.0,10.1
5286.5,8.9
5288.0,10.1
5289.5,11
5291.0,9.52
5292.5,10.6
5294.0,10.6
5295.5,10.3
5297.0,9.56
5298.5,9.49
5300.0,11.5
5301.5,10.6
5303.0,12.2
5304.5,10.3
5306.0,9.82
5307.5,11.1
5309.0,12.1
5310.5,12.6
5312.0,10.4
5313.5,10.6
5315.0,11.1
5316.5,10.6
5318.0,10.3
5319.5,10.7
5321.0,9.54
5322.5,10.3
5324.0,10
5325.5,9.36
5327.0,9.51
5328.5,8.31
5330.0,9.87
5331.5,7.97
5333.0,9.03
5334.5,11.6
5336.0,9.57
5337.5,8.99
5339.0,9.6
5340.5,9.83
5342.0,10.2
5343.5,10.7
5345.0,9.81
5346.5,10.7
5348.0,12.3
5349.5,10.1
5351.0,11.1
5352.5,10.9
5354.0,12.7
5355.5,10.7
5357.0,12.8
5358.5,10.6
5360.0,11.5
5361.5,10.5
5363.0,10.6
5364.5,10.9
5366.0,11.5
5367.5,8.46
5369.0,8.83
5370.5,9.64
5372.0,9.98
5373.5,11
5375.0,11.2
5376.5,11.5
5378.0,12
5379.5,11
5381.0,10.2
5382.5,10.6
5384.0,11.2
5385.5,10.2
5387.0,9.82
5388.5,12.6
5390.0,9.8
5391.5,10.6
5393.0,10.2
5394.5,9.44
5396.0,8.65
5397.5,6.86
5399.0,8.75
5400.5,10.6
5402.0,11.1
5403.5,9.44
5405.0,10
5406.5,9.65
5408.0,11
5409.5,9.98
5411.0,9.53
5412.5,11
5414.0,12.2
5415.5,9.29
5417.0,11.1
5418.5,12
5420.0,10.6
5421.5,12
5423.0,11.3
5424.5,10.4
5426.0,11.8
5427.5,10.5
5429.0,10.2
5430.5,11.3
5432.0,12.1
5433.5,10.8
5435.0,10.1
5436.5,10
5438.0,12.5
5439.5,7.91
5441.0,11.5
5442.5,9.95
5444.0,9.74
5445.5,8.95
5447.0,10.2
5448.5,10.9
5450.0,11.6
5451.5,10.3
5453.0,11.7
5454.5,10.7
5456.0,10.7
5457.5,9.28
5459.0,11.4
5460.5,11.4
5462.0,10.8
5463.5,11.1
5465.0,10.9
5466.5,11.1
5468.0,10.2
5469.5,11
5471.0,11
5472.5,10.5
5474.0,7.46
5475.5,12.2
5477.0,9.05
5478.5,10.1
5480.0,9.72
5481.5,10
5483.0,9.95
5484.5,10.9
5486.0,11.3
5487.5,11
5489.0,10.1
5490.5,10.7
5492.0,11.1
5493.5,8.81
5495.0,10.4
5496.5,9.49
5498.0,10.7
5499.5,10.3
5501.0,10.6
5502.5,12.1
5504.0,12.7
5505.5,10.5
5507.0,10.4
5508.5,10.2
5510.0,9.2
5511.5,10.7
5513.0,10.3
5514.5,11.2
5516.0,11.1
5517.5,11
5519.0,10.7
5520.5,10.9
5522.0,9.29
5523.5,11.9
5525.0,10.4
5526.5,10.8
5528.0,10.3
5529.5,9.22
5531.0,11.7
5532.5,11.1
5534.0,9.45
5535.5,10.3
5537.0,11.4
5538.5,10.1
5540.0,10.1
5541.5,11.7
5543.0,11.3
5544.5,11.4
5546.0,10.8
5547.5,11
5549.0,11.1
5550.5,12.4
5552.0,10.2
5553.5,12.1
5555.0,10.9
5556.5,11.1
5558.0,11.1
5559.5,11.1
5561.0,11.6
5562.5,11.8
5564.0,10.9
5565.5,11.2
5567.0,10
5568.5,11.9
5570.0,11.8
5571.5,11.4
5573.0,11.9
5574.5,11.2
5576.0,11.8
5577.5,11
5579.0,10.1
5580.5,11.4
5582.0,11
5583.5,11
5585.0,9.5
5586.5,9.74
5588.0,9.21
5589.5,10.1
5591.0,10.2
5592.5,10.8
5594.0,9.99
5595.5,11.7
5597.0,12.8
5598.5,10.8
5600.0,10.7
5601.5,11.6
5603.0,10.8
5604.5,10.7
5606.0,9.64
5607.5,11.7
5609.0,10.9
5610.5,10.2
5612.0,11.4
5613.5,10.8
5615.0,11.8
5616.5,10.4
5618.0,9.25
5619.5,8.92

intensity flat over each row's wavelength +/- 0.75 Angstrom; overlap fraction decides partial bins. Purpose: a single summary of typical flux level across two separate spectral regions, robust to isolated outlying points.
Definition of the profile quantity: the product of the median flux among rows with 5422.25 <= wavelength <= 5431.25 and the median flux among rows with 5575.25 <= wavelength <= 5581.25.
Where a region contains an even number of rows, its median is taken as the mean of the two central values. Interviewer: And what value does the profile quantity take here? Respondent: 122.1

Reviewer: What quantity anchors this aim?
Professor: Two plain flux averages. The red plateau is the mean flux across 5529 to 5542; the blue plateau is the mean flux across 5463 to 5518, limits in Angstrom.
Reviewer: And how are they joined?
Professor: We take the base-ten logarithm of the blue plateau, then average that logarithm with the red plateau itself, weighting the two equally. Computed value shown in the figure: 5.79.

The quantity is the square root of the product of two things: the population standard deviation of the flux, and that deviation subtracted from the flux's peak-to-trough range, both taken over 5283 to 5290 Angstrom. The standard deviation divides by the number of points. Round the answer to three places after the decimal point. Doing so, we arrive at 1.000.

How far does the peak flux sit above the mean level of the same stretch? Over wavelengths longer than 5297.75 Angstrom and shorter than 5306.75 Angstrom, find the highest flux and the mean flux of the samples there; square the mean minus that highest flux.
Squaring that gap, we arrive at 2.4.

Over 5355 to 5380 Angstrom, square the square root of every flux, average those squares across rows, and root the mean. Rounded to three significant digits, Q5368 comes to 3.28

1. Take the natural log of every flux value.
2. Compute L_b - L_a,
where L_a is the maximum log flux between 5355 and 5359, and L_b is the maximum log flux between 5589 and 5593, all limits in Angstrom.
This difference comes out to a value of -0.17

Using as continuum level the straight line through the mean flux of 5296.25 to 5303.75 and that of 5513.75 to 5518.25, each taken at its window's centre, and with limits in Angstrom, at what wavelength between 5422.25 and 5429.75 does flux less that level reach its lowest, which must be 5429.0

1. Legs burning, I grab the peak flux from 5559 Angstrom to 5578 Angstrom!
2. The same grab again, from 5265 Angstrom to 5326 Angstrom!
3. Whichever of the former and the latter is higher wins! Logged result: 12.6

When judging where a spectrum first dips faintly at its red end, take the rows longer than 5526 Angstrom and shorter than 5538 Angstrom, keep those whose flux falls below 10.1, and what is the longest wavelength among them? 5534.0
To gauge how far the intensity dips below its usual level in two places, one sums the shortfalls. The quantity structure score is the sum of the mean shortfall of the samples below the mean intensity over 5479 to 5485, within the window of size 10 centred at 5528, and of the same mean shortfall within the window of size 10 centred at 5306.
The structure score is -1.7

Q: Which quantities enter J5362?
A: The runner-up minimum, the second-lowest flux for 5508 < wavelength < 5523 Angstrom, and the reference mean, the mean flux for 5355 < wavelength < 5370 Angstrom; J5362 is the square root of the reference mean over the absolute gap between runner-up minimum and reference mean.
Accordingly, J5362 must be 2.8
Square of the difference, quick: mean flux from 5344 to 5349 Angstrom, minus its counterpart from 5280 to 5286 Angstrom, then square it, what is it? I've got 1.2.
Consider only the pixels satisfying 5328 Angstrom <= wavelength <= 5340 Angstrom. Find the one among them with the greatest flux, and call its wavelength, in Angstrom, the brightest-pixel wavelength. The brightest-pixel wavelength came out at 5334.5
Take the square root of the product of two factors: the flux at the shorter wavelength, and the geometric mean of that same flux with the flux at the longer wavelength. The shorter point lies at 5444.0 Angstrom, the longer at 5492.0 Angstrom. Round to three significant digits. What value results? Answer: 10.1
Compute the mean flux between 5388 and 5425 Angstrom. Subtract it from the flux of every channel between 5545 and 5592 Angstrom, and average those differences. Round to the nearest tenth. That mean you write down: 0.7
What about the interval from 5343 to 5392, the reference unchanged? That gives 0.5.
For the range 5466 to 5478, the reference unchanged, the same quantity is 0.0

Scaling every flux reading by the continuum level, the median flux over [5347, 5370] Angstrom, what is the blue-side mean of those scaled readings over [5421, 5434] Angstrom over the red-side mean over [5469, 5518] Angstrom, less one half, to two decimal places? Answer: 0.56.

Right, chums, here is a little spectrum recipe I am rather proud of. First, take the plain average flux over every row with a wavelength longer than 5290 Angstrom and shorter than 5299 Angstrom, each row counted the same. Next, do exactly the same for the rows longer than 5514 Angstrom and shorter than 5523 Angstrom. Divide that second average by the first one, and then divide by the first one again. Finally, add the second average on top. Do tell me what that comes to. 10.8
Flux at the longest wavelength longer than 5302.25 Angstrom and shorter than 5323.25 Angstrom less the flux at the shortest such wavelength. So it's -1.9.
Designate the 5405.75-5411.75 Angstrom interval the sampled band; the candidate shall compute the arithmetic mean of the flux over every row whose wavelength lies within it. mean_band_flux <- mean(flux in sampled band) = 10.0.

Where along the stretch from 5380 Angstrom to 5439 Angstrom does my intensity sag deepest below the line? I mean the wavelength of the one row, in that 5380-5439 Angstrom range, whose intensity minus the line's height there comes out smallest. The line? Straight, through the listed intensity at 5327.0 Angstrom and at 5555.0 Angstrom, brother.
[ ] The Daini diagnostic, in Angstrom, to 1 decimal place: 5397.5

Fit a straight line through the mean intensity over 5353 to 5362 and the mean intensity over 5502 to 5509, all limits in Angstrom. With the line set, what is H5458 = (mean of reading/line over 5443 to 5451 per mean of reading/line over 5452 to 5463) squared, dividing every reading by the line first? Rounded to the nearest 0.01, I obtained 0.89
